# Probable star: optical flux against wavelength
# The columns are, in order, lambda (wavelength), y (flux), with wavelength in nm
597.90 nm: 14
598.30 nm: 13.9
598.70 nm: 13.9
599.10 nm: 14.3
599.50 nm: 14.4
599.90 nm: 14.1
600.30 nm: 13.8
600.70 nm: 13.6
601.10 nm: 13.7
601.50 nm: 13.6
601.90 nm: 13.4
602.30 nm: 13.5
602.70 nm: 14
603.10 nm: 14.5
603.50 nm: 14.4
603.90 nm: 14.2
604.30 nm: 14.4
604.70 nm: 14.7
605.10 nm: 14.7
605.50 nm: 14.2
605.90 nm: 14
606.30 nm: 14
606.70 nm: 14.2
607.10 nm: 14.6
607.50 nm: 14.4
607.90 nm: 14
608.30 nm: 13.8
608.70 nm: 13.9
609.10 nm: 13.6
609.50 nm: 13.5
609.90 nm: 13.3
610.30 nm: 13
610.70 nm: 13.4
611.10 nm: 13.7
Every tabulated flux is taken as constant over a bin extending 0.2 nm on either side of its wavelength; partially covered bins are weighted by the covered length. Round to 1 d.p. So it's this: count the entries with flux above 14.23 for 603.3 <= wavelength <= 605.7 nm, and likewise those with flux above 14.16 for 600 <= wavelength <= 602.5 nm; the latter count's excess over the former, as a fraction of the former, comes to -1.0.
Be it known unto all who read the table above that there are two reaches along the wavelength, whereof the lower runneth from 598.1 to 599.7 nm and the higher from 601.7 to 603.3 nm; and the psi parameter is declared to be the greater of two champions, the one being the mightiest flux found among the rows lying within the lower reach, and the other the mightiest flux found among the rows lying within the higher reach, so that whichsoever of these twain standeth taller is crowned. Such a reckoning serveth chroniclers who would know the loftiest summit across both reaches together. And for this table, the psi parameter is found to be 14.5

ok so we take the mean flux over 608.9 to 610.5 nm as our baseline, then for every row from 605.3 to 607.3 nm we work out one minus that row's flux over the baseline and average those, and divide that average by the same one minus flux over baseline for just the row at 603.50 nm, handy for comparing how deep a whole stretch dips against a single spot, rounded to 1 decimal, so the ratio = 0.8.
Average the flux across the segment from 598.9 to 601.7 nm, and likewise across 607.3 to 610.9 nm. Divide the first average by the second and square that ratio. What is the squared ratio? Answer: 1.04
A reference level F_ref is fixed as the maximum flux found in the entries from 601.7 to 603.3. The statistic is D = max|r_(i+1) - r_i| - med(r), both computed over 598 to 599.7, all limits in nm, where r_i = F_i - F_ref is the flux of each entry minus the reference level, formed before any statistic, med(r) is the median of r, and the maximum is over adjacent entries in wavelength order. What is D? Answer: 0.80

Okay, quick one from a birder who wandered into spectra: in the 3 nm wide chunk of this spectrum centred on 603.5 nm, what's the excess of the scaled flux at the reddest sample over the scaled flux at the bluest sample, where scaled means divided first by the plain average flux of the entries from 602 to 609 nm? 0.08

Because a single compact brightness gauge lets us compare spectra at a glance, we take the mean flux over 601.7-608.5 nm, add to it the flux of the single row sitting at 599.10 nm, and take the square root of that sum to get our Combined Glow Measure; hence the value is 5.34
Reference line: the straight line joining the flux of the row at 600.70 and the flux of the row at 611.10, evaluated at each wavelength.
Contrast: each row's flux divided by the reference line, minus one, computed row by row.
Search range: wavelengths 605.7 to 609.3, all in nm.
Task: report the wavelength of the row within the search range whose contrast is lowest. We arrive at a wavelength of 609.10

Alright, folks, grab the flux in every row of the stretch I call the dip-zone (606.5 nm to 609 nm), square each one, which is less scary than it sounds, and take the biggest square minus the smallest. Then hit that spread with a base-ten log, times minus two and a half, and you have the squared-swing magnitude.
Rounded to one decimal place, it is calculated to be -3.4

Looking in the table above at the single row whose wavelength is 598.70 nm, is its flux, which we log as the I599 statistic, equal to 13.9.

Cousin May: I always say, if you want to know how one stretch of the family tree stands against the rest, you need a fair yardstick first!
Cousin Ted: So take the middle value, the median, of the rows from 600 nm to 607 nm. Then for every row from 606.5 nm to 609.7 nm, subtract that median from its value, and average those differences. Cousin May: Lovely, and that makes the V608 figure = 0.00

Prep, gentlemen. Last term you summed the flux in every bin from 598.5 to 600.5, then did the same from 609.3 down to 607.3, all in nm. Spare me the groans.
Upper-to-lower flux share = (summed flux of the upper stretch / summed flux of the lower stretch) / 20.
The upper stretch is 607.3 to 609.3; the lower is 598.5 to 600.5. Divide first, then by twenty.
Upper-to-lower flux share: 0.0494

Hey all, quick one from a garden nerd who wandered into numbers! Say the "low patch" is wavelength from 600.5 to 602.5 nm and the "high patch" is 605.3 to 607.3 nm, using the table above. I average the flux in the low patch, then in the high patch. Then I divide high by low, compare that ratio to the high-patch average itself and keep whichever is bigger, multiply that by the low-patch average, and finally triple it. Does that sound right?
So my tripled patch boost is 578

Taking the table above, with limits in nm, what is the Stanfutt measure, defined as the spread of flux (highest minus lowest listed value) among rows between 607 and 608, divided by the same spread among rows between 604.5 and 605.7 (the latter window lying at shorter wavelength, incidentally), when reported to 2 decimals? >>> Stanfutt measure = 1.20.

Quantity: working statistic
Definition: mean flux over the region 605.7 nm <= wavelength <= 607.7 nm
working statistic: 14.2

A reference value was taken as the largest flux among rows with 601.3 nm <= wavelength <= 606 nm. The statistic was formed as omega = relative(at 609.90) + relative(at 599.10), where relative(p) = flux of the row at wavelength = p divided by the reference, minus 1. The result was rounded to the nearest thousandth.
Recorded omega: -0.122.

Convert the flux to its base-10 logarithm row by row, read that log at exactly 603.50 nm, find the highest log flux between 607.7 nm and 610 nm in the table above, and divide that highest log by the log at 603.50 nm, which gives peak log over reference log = 0.989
